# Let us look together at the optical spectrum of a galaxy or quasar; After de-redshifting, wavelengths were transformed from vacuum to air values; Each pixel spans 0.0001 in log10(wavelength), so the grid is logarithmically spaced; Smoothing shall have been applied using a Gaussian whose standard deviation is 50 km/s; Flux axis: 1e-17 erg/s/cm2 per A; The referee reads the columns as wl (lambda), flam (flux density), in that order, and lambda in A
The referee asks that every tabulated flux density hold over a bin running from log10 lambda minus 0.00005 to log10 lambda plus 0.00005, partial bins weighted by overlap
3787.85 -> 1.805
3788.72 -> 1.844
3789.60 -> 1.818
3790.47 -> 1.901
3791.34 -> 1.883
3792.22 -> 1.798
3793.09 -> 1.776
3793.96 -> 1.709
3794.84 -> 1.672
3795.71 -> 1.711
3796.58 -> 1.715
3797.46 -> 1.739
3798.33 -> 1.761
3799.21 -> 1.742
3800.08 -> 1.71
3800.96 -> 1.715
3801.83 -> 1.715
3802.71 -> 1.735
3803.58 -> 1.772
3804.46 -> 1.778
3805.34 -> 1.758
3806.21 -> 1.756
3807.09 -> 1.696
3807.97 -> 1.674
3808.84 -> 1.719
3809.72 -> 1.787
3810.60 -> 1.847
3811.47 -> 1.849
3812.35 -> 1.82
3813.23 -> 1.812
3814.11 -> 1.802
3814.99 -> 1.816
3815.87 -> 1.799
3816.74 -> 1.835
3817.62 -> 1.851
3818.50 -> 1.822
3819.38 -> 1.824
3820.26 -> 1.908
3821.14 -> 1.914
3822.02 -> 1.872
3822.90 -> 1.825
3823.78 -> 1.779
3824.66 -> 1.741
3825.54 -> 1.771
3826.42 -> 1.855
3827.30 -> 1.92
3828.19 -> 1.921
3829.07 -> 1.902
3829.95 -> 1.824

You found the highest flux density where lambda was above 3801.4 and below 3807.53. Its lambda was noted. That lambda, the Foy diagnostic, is 3804.46 A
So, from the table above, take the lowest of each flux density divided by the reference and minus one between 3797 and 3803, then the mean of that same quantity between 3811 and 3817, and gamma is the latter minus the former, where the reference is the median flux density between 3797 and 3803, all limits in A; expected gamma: 0.063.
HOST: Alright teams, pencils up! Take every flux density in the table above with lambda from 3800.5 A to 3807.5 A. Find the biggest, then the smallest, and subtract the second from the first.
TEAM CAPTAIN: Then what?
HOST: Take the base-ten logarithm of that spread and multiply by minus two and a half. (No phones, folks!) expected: 2.7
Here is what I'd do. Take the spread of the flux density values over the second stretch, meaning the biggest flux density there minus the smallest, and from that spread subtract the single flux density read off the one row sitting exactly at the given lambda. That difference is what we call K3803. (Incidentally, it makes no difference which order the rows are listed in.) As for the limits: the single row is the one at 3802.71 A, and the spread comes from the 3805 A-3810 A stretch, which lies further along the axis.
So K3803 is -1.62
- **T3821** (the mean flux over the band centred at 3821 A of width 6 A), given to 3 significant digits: 1.85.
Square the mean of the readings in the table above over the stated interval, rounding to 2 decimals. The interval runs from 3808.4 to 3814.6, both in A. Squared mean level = 3.26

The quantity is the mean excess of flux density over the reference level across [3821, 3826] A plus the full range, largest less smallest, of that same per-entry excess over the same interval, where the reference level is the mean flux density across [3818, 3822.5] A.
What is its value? 0.12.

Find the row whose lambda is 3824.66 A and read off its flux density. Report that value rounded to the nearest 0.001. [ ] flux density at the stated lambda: 1.741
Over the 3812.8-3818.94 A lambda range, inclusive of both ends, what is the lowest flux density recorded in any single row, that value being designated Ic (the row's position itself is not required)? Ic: 1.799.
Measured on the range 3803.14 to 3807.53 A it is 1.696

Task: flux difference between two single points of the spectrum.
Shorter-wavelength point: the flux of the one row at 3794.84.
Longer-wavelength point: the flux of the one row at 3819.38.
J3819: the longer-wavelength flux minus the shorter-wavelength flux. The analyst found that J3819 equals 0.152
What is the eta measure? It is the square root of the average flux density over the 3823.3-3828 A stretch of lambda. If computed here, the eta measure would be 1.35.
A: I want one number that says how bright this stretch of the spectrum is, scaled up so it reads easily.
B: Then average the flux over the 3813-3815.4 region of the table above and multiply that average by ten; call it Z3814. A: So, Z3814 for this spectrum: 18.1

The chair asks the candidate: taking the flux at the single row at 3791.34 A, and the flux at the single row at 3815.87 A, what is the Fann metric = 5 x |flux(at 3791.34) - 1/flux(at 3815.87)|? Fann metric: 6.6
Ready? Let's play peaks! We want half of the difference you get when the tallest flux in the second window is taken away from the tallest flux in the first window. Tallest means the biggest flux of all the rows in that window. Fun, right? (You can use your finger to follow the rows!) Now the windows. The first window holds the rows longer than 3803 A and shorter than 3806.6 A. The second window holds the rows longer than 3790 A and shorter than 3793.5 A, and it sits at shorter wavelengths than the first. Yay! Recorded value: -0.06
